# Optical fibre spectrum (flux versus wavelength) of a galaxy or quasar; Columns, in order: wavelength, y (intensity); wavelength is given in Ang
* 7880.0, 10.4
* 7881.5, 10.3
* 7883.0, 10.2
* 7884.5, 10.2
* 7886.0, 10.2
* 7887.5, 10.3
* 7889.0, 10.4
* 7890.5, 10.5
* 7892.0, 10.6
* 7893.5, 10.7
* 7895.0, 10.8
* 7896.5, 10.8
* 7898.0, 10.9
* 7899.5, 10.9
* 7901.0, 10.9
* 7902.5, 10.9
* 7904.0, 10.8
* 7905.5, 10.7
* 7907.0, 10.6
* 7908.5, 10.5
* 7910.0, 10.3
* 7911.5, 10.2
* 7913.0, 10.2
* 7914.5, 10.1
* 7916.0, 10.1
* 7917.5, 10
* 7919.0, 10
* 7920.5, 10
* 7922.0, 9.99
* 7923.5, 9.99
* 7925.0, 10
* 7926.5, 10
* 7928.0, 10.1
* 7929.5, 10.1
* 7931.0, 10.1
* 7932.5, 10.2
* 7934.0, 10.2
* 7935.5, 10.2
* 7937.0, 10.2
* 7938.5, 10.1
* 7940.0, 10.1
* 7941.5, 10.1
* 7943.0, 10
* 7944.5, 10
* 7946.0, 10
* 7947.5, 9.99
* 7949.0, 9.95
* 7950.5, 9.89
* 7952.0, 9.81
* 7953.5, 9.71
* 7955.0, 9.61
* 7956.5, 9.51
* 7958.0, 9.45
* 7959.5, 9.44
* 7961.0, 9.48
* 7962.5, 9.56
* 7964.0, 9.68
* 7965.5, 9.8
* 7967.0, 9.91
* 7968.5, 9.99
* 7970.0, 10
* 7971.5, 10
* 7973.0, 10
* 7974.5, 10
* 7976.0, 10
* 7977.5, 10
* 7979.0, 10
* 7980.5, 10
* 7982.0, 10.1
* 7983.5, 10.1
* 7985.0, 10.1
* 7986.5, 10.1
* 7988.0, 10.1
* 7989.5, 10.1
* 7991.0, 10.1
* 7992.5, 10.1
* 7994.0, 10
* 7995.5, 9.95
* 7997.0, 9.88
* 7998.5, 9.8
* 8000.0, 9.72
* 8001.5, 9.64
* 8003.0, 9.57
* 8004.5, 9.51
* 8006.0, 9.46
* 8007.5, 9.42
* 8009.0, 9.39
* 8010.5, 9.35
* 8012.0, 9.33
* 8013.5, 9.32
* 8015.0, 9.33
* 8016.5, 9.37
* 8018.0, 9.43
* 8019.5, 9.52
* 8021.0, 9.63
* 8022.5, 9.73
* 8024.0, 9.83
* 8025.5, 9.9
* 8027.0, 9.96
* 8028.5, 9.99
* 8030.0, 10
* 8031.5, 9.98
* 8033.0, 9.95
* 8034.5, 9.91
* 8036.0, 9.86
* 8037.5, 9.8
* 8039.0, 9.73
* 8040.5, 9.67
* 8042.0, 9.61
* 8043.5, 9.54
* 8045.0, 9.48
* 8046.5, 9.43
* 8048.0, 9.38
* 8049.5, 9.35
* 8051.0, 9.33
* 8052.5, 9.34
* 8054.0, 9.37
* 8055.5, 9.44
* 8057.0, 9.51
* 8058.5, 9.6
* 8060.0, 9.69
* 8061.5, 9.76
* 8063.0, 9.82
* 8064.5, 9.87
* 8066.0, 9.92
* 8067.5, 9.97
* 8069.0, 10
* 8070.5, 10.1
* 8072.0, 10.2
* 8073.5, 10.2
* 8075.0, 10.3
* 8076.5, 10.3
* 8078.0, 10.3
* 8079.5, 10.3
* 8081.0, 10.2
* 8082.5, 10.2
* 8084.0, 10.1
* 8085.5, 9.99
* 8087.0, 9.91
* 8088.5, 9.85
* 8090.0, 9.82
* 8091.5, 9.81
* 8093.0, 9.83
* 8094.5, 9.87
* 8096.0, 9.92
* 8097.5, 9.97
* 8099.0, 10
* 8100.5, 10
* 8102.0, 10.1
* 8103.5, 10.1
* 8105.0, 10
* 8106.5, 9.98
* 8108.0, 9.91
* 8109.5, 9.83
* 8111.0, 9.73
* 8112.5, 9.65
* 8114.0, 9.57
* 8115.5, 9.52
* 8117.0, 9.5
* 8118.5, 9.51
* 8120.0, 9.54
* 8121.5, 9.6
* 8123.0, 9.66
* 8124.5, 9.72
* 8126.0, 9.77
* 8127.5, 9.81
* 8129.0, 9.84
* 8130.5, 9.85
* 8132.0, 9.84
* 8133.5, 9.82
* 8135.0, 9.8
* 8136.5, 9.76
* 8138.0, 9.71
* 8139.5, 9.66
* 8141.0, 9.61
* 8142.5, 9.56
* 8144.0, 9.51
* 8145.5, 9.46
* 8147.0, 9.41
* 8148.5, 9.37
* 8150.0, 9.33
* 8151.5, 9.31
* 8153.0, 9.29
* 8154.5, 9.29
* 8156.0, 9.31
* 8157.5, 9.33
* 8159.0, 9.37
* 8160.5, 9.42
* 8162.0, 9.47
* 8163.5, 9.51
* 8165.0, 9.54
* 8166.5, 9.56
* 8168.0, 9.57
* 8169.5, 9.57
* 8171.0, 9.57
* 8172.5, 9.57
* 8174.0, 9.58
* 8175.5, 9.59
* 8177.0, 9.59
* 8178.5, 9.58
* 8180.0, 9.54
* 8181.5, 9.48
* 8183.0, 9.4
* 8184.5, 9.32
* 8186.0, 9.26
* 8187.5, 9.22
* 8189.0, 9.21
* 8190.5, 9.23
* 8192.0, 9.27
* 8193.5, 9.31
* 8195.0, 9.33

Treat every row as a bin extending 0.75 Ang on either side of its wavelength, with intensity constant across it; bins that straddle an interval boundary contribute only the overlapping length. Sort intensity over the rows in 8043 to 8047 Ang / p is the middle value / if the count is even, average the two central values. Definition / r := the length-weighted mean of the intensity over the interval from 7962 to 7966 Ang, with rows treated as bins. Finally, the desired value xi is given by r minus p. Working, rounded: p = 9.5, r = 9.7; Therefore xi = 0.20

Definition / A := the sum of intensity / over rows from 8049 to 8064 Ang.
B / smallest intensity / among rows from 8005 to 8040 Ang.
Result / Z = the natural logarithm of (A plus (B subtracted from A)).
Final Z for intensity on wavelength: 5.2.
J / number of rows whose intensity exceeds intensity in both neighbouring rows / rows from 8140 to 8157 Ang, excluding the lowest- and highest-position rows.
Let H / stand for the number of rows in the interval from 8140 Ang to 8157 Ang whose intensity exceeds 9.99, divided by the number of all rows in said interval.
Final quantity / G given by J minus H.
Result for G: 0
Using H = 0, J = 0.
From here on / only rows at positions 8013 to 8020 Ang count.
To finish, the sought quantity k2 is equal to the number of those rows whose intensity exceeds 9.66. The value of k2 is 0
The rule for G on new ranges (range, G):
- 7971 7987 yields -1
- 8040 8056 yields 0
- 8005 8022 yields 0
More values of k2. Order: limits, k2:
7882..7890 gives 5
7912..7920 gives 5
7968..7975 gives 5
